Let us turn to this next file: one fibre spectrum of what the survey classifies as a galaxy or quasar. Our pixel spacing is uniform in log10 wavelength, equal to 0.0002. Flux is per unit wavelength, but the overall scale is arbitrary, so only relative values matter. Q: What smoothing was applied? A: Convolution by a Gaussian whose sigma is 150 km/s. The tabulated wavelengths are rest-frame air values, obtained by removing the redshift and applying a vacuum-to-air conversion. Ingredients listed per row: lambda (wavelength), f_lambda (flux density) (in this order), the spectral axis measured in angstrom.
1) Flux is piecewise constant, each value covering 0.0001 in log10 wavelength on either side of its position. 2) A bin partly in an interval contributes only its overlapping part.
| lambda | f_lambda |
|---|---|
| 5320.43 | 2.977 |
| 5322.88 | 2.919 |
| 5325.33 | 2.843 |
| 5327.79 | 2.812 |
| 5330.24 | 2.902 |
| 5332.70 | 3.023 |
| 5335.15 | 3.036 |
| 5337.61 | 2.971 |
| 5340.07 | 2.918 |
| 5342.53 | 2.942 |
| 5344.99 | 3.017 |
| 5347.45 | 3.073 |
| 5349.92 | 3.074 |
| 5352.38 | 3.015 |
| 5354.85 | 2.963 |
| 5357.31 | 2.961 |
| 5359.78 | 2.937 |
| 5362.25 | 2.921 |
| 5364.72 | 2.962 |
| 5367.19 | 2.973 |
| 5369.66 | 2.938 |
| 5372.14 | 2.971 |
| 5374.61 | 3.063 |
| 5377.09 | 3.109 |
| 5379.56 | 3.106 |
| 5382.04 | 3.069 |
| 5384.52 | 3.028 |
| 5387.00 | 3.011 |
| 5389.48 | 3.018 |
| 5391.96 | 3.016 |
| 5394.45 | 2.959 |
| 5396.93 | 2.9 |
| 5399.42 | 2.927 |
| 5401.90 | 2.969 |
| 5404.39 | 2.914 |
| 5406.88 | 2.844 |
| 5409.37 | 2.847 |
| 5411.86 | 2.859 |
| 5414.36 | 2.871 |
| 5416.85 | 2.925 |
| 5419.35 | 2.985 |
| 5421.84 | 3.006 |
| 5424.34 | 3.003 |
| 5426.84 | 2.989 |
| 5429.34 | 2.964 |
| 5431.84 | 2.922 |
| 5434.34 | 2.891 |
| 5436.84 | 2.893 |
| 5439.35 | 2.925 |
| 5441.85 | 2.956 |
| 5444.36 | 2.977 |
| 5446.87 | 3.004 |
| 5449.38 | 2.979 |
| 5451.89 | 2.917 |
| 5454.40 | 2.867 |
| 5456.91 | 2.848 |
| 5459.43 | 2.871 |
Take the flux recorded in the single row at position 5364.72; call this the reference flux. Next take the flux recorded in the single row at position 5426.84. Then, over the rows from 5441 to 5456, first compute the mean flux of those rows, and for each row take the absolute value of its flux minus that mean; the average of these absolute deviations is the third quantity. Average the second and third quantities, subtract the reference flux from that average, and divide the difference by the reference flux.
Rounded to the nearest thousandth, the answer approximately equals -0.489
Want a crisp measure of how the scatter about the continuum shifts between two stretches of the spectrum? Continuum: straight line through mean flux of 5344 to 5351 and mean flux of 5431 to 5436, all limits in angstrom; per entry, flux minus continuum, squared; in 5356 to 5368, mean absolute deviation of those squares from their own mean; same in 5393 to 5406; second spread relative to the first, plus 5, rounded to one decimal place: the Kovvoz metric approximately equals 5.4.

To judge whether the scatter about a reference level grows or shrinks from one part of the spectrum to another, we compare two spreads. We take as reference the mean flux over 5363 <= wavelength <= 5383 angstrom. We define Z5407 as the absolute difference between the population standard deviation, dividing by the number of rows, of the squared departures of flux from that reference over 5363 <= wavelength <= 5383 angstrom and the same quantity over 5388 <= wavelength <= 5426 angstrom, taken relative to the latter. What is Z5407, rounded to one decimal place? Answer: 0.8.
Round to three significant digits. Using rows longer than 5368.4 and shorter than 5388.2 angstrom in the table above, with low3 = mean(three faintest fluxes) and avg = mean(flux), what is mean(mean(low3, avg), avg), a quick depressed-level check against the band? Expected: 3.02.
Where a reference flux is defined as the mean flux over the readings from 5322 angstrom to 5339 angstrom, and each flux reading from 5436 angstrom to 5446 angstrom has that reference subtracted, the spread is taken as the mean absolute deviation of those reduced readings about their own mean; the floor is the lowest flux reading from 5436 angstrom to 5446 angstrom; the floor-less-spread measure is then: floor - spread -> 2.86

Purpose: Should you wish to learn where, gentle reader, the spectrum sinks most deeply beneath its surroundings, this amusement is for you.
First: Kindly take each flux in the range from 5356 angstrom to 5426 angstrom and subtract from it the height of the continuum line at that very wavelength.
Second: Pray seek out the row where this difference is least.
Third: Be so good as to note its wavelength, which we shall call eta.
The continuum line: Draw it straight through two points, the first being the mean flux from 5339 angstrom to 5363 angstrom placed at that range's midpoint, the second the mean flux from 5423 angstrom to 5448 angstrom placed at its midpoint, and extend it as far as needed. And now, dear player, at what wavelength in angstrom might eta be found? 5406.88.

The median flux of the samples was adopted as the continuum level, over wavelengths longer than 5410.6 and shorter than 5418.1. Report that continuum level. 2.87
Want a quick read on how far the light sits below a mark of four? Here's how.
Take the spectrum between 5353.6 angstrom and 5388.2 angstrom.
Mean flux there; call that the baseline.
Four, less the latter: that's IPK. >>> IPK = 1.00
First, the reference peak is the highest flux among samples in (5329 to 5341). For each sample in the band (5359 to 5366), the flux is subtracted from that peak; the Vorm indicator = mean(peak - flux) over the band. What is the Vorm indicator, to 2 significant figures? 0.096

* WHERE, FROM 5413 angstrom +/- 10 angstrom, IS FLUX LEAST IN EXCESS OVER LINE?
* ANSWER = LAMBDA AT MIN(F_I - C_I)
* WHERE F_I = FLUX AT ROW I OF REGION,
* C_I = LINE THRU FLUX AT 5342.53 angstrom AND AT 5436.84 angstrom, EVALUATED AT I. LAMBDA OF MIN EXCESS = 5406.88 angstrom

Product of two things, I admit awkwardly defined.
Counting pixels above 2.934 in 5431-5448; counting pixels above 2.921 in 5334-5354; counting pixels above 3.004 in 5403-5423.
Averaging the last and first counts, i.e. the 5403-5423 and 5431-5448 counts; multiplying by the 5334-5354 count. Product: 14.0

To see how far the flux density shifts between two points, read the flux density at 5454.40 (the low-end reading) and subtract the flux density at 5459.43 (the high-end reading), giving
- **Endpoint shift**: 0.00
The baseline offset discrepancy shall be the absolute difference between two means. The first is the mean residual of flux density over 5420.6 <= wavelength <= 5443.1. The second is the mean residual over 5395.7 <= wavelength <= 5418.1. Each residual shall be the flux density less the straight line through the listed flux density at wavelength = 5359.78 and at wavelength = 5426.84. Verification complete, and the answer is 0.035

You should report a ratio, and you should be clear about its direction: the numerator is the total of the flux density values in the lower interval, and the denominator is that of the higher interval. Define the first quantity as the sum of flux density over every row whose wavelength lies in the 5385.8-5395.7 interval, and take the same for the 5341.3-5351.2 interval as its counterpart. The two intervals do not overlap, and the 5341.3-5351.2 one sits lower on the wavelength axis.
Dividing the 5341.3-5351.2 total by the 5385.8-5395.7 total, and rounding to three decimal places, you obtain 1.008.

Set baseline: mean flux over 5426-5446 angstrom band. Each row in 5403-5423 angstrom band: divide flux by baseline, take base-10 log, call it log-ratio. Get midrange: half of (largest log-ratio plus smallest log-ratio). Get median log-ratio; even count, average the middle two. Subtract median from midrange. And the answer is 0.0047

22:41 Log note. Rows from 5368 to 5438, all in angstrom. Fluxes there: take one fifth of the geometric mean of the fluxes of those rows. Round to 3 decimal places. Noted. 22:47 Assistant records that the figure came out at 0.593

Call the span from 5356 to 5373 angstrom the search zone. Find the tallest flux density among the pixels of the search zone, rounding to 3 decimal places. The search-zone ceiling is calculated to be 2.973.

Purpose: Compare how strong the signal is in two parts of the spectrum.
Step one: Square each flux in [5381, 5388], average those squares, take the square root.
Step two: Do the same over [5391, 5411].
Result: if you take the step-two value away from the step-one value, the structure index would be 0.11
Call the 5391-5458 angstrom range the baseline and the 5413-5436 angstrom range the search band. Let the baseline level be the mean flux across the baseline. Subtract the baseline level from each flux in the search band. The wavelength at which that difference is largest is 5421.84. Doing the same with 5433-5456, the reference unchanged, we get 5446.87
